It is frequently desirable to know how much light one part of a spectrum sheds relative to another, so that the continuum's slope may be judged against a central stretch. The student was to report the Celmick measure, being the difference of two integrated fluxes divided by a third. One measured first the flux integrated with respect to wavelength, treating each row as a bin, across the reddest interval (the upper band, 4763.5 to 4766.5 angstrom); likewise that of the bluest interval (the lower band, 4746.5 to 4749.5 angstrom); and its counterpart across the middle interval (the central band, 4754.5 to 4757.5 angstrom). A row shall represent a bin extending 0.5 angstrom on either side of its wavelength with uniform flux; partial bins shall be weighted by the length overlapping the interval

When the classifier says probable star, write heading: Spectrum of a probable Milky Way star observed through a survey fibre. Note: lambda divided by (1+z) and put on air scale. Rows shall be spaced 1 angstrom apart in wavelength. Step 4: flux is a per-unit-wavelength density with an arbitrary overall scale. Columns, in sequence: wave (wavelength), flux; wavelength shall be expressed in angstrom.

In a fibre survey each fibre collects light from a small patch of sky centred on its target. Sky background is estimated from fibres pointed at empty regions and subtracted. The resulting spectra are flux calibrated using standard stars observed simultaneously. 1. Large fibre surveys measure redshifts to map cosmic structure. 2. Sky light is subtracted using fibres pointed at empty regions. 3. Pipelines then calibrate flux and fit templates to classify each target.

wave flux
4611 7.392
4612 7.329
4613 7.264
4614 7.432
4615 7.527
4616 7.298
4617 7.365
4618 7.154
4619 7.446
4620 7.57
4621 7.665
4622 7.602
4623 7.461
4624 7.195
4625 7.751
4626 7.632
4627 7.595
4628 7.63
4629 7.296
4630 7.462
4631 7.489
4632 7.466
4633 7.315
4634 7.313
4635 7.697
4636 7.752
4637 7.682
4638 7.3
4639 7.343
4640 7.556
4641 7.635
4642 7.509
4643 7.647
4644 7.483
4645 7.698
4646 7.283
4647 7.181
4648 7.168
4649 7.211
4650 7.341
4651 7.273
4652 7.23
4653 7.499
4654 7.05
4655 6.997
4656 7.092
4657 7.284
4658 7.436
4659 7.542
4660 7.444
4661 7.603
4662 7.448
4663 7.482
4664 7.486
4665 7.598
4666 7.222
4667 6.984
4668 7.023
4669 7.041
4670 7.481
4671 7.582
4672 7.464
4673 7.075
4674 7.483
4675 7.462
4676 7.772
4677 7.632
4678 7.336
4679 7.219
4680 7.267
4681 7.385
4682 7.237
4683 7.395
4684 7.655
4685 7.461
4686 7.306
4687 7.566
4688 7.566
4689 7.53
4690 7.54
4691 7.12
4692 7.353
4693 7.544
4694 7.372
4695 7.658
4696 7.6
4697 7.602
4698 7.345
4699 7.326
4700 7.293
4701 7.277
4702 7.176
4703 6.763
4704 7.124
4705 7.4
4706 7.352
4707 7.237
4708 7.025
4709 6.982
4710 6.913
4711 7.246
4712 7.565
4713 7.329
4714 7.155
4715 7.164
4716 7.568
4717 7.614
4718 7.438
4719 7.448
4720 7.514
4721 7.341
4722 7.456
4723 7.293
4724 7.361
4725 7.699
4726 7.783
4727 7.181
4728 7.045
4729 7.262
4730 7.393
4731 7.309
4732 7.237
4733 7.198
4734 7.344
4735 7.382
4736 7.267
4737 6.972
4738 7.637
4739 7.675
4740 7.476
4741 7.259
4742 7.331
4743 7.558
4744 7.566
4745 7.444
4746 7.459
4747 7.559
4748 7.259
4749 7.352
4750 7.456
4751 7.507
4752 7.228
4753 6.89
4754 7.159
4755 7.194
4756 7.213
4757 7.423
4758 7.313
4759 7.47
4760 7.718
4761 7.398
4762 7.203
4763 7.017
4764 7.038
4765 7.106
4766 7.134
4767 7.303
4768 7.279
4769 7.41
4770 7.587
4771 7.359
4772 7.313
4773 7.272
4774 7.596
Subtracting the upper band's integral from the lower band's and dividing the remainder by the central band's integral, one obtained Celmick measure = 0.041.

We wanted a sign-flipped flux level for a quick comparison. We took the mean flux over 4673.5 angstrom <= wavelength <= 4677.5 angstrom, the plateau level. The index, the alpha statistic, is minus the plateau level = -7.59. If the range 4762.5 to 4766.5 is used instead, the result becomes -7.07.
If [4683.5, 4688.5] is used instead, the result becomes -7.51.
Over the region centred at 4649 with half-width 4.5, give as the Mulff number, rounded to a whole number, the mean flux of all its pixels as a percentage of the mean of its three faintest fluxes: 102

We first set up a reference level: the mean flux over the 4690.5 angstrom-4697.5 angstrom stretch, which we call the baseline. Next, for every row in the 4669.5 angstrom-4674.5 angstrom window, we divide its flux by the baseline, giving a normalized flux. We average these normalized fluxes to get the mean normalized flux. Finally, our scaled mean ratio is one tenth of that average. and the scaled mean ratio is 0.099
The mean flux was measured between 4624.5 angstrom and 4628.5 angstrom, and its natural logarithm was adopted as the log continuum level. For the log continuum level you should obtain 2.035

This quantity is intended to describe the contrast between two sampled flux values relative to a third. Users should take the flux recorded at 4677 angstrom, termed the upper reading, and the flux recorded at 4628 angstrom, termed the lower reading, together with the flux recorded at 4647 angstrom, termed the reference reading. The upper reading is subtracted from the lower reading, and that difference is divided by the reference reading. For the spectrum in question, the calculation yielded 0.000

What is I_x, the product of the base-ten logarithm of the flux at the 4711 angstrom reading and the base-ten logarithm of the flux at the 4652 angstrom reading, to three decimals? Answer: 0.739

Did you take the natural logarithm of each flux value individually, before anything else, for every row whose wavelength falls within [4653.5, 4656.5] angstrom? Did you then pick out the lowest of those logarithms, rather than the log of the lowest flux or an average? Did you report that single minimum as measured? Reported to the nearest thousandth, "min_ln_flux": 1.945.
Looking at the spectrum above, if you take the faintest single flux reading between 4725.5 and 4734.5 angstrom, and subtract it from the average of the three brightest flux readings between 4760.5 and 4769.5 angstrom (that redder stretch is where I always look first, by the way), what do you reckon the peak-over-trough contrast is 0.33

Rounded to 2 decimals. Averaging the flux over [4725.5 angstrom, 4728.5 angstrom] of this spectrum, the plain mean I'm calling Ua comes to 7.34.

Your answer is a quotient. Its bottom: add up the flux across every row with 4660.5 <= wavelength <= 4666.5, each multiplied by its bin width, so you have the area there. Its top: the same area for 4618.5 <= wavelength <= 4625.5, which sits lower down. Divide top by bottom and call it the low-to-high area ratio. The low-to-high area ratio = 1.18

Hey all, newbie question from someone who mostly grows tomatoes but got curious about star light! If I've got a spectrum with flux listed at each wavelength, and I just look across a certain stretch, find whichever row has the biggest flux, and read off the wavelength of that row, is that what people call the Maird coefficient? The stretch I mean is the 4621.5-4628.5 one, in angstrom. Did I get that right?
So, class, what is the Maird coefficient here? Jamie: 4625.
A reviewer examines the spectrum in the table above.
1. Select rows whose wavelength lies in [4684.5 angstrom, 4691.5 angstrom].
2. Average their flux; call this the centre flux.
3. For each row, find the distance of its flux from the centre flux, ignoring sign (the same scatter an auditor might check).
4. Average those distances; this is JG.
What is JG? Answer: 0.130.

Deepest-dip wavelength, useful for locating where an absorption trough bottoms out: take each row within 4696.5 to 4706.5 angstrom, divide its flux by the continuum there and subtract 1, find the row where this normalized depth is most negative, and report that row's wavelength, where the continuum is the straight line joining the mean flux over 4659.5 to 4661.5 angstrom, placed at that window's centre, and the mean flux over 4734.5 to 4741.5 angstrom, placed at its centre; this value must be 4703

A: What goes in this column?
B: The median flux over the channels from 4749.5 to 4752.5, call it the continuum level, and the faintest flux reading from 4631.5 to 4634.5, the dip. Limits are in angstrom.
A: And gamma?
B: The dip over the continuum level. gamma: 0.98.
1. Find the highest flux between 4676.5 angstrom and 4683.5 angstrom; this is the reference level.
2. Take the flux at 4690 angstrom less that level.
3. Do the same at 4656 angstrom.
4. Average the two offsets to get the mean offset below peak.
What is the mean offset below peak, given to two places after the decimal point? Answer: -0.32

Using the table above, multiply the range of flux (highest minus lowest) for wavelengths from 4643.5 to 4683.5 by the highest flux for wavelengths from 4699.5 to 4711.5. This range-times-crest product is 5.8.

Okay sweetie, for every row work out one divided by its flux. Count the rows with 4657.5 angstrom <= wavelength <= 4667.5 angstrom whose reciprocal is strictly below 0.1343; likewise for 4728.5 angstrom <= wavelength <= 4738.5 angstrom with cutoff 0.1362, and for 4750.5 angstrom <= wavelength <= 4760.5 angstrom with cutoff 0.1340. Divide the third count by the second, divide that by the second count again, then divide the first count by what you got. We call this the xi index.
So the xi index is 32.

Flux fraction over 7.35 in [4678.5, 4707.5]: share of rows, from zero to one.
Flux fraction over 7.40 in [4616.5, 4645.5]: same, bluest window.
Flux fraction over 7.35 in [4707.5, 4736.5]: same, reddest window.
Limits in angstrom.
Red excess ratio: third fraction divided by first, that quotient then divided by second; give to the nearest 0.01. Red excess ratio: 1.04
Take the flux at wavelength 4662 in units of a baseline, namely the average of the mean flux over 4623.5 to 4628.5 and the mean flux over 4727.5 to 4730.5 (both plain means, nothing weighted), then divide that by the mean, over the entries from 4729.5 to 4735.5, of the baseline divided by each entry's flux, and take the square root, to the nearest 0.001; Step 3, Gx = 0.998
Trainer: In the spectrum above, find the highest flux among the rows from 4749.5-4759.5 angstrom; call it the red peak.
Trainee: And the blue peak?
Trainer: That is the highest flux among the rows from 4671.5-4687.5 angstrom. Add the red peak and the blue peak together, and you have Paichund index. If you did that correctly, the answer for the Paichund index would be 15.3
